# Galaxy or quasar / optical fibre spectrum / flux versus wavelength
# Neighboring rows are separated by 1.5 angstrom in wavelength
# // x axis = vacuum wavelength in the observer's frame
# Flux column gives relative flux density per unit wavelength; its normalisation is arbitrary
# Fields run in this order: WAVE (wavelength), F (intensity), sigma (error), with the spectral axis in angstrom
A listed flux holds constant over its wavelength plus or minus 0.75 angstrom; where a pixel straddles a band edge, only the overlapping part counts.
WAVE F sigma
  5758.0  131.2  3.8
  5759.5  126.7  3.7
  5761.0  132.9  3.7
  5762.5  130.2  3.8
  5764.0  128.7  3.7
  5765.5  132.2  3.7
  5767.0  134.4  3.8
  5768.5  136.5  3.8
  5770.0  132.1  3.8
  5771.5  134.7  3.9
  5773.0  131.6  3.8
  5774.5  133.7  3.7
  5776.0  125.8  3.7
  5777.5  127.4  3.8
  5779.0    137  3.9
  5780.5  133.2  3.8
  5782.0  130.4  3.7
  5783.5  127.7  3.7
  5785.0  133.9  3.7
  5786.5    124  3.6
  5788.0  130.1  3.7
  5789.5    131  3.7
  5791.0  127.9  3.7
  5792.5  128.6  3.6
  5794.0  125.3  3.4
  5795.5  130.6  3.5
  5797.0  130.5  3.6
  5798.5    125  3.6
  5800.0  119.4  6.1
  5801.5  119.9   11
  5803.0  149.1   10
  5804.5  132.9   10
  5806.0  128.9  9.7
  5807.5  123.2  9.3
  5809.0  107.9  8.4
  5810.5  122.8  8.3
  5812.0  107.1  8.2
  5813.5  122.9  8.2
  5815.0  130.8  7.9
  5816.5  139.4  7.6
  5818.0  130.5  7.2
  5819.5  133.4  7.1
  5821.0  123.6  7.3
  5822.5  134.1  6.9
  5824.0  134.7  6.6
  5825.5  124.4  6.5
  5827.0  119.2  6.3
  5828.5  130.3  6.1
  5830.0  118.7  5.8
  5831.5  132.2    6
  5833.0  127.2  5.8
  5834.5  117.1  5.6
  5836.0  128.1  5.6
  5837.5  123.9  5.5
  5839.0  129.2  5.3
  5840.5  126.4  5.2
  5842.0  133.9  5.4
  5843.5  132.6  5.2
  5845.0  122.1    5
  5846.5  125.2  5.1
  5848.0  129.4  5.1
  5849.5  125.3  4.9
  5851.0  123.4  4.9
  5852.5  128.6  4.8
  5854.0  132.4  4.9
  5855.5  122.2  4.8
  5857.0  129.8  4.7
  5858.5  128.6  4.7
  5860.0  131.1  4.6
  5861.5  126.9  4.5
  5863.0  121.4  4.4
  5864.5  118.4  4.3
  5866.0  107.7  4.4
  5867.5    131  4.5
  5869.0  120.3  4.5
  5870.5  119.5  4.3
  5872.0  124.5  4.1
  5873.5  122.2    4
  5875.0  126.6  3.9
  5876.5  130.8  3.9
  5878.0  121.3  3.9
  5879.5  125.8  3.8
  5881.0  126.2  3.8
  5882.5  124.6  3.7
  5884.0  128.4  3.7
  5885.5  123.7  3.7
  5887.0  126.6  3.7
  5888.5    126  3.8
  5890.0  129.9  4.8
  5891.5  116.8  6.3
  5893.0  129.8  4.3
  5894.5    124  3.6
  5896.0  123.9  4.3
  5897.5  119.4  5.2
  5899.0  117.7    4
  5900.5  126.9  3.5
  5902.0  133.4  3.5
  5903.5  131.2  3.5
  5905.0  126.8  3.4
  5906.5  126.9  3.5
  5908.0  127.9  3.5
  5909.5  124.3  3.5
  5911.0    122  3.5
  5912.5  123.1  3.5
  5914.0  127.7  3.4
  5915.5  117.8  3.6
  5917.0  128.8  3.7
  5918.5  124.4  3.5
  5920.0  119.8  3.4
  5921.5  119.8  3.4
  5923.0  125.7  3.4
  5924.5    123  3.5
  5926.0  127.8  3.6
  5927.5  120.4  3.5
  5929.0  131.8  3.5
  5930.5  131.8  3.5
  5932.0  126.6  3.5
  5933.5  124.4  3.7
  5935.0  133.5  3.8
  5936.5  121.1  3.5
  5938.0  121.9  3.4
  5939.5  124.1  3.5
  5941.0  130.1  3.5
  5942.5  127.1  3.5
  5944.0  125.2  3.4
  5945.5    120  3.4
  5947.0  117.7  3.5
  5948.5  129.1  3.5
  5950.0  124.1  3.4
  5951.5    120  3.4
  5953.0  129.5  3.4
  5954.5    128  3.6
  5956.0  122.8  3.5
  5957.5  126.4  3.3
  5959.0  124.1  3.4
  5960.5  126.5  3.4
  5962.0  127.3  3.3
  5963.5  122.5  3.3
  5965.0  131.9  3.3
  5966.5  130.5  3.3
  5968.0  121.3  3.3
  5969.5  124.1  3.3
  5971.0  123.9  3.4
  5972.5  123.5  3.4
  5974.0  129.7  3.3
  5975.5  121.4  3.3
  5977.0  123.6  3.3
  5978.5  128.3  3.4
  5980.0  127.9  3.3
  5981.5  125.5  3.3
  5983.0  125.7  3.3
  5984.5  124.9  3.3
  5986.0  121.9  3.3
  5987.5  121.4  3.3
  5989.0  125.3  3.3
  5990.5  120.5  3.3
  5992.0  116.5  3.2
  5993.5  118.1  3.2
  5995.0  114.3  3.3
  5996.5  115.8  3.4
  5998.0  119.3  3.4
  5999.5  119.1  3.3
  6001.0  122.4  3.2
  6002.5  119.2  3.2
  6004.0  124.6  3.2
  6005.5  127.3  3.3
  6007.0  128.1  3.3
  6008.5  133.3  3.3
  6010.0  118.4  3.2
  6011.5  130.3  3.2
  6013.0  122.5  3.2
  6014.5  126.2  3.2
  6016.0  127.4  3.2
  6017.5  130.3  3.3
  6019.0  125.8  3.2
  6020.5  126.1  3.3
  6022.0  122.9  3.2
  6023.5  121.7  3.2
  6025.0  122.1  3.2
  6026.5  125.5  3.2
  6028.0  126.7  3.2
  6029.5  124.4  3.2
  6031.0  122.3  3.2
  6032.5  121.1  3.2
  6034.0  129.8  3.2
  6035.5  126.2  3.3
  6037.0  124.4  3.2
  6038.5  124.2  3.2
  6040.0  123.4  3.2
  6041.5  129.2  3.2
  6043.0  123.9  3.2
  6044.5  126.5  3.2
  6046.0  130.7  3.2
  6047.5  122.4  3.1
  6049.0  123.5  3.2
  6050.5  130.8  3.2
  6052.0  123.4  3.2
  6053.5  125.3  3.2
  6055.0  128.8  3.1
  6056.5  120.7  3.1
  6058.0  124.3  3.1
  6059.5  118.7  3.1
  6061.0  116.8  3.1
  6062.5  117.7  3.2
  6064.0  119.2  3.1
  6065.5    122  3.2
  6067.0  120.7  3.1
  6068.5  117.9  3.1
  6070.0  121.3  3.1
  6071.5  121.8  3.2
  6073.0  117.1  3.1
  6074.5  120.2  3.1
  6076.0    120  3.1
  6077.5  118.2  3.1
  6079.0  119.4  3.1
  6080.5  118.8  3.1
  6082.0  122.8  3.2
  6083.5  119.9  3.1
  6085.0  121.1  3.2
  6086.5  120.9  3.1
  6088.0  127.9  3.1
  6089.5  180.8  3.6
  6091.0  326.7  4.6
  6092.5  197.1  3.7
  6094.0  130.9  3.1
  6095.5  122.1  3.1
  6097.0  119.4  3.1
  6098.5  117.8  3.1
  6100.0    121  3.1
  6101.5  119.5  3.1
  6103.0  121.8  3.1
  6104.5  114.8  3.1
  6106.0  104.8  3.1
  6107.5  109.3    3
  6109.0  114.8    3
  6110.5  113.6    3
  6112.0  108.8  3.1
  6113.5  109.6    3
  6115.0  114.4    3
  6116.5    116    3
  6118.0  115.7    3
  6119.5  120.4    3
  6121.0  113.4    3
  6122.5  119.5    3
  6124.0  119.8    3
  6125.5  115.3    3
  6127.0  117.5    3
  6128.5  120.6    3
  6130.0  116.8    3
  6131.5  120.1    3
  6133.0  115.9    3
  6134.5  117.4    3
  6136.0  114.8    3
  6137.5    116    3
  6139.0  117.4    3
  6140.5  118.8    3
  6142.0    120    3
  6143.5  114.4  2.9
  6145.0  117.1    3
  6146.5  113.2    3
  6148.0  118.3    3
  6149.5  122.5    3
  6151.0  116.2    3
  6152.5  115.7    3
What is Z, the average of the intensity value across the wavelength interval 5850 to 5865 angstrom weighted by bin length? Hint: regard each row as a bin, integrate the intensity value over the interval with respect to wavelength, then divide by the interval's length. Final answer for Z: 126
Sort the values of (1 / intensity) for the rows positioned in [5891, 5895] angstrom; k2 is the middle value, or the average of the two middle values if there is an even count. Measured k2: 0.0081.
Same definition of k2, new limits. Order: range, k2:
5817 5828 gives 0.0077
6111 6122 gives 0.0087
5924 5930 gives 0.0080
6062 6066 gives 0.0084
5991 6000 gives 0.0085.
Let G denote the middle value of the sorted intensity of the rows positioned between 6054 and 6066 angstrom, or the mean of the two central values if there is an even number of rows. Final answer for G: 120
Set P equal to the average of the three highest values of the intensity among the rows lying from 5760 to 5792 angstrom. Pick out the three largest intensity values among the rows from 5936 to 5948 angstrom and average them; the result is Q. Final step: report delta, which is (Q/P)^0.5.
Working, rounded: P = 136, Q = 127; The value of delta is 0.968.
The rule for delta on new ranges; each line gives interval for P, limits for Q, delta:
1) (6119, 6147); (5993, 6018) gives 1.044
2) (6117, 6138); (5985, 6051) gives 1.046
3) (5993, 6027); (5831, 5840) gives 0.994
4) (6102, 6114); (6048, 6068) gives 1.047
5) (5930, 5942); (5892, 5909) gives 0.999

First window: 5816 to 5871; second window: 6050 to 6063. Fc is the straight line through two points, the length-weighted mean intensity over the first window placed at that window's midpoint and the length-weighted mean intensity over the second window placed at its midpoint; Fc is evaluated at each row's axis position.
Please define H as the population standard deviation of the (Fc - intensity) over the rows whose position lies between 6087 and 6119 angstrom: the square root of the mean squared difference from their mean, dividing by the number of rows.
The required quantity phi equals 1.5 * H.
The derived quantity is 73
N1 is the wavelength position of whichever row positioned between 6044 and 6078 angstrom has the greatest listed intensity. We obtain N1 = 6050.5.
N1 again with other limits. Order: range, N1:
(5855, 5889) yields 5860.0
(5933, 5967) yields 5935.0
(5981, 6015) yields 6008.5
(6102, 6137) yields 6103.0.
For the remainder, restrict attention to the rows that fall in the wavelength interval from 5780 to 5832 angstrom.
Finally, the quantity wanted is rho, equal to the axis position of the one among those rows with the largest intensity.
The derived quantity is 5803.0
